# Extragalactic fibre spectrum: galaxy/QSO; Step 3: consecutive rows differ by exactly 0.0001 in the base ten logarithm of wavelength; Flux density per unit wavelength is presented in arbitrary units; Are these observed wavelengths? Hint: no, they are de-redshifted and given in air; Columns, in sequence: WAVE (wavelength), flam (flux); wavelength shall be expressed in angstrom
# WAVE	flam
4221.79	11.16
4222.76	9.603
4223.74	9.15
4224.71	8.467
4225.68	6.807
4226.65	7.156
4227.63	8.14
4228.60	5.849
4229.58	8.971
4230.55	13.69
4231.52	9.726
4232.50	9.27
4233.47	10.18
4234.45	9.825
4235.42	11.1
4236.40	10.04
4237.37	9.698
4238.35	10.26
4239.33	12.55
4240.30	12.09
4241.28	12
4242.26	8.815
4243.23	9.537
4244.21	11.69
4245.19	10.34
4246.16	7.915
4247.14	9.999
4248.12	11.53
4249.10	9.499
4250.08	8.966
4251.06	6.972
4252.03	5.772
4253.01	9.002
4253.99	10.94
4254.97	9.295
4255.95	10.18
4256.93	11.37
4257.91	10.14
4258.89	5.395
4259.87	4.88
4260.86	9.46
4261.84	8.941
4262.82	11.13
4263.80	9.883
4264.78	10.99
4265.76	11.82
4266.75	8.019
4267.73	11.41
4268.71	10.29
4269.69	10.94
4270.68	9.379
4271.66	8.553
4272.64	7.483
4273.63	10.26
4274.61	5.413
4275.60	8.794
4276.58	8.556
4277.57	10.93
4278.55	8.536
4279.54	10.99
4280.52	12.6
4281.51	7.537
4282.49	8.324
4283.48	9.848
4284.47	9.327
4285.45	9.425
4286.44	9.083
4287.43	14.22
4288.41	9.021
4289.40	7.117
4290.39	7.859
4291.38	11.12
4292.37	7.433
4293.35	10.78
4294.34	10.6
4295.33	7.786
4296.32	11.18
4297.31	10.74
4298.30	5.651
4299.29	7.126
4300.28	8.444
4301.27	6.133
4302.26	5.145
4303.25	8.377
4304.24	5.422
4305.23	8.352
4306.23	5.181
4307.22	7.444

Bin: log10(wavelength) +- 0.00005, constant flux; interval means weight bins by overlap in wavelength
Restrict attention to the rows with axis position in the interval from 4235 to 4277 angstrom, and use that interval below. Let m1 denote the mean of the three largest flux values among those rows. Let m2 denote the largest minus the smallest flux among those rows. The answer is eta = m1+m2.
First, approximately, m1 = 12.2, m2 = 7.7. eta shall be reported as 19.9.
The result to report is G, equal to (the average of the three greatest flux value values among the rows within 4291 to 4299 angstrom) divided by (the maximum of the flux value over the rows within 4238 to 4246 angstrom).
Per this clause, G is 0.88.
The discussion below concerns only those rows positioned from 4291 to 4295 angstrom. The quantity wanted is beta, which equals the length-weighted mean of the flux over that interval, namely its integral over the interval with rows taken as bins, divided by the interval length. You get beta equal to 9.87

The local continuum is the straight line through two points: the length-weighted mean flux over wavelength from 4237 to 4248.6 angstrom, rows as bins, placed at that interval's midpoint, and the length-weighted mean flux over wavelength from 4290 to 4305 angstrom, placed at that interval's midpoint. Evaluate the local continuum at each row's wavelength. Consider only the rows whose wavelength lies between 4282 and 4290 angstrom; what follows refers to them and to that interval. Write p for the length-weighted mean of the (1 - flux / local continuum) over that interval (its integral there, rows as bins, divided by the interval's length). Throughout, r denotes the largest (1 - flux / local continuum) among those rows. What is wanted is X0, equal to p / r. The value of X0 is -0.52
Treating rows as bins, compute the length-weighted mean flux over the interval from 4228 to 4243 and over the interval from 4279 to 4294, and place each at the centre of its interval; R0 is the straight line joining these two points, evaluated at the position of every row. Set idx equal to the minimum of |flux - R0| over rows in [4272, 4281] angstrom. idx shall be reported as 0.46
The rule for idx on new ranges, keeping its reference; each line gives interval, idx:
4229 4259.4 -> 0.05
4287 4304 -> 0.61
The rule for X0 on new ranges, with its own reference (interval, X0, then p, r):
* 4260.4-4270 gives -0.44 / -0.07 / 0.16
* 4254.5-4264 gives 0.16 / 0.08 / 0.50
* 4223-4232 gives 0.47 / 0.22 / 0.47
